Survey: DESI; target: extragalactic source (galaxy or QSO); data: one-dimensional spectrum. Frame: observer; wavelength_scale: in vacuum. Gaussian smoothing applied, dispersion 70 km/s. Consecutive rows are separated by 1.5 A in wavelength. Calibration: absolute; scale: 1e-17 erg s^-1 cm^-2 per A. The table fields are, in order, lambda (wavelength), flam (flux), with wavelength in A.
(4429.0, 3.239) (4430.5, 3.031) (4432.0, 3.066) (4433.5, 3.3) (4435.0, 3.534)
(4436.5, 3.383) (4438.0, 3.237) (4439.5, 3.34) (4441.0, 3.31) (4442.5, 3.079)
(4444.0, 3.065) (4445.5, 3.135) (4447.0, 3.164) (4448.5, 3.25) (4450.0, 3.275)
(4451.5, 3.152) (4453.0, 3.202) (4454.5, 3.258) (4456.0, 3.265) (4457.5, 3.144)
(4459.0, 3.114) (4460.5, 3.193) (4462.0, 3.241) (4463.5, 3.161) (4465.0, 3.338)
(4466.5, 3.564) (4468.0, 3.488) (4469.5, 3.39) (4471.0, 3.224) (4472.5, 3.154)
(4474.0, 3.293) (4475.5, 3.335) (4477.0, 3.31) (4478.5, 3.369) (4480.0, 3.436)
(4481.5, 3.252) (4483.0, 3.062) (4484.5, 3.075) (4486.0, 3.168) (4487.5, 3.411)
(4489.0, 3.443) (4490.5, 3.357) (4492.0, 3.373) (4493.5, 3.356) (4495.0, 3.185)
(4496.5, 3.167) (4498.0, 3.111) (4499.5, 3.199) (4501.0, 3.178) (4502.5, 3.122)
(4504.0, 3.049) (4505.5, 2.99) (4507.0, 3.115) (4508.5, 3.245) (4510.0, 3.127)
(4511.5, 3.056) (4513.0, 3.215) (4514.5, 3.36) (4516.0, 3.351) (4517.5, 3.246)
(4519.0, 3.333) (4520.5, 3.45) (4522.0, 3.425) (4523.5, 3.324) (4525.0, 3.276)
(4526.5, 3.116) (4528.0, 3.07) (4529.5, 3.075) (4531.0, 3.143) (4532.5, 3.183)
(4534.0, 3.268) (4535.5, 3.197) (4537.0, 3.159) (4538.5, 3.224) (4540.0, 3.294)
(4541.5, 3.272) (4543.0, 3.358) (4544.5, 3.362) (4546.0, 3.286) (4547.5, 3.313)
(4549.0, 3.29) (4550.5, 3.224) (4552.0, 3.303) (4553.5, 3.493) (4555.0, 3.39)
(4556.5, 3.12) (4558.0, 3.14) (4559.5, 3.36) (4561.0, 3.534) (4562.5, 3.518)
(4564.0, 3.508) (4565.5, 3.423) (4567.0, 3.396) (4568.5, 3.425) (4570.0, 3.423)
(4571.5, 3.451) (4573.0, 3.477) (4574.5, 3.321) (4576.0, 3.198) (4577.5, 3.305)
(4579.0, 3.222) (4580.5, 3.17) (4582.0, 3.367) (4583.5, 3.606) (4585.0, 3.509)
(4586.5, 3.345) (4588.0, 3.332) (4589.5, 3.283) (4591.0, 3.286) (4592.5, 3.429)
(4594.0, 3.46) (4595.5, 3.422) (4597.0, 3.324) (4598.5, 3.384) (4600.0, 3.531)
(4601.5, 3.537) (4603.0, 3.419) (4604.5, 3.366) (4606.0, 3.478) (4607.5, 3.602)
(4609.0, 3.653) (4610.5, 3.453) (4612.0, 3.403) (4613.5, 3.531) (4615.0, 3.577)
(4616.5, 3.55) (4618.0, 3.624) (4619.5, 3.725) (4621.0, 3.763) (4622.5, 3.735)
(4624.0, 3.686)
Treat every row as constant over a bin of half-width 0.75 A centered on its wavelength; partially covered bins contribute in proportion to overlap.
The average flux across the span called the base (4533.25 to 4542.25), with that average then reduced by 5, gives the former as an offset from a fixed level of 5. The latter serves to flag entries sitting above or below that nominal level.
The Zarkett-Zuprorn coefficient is -1.76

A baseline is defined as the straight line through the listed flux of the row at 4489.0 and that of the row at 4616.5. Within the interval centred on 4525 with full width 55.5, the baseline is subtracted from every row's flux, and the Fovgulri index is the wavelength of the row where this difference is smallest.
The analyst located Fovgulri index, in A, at 4505.5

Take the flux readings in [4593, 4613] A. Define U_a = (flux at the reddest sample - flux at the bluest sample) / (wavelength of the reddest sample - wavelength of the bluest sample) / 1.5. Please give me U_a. -0.002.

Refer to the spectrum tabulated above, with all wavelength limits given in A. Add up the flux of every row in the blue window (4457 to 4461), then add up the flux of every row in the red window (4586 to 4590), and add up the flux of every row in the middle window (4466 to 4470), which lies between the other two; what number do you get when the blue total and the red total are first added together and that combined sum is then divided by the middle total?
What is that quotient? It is 1.86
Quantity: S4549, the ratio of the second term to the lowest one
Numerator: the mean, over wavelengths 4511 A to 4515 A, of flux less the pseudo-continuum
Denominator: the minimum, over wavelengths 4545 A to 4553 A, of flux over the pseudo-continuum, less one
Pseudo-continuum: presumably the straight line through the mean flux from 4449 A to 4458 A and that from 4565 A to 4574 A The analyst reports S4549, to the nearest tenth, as 2.3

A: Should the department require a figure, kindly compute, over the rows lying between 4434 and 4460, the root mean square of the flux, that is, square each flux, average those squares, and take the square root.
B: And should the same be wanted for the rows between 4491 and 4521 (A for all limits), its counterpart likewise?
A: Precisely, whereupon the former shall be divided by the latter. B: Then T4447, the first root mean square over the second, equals 1.01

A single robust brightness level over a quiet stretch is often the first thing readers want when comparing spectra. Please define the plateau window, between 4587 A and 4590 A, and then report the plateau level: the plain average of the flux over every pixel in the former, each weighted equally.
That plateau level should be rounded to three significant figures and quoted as 3.31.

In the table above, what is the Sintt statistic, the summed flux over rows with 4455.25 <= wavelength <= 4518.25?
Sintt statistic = 136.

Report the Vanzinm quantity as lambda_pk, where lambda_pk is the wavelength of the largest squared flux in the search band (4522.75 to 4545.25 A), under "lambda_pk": 4544.5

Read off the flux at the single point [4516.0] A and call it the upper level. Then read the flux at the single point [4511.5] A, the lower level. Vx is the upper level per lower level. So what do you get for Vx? 1.10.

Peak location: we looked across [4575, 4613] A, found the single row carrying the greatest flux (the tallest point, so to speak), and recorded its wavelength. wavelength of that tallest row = 4609.0 A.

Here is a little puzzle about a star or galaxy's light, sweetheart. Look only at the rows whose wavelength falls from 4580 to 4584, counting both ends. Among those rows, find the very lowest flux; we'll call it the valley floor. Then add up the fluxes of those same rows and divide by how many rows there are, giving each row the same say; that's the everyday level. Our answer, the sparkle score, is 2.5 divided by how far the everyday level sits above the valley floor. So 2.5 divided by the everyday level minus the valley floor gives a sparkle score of 12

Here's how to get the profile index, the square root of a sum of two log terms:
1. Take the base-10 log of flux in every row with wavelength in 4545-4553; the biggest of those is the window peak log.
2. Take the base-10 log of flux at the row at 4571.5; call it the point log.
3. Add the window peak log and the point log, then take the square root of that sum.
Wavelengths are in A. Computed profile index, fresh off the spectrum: 1.03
